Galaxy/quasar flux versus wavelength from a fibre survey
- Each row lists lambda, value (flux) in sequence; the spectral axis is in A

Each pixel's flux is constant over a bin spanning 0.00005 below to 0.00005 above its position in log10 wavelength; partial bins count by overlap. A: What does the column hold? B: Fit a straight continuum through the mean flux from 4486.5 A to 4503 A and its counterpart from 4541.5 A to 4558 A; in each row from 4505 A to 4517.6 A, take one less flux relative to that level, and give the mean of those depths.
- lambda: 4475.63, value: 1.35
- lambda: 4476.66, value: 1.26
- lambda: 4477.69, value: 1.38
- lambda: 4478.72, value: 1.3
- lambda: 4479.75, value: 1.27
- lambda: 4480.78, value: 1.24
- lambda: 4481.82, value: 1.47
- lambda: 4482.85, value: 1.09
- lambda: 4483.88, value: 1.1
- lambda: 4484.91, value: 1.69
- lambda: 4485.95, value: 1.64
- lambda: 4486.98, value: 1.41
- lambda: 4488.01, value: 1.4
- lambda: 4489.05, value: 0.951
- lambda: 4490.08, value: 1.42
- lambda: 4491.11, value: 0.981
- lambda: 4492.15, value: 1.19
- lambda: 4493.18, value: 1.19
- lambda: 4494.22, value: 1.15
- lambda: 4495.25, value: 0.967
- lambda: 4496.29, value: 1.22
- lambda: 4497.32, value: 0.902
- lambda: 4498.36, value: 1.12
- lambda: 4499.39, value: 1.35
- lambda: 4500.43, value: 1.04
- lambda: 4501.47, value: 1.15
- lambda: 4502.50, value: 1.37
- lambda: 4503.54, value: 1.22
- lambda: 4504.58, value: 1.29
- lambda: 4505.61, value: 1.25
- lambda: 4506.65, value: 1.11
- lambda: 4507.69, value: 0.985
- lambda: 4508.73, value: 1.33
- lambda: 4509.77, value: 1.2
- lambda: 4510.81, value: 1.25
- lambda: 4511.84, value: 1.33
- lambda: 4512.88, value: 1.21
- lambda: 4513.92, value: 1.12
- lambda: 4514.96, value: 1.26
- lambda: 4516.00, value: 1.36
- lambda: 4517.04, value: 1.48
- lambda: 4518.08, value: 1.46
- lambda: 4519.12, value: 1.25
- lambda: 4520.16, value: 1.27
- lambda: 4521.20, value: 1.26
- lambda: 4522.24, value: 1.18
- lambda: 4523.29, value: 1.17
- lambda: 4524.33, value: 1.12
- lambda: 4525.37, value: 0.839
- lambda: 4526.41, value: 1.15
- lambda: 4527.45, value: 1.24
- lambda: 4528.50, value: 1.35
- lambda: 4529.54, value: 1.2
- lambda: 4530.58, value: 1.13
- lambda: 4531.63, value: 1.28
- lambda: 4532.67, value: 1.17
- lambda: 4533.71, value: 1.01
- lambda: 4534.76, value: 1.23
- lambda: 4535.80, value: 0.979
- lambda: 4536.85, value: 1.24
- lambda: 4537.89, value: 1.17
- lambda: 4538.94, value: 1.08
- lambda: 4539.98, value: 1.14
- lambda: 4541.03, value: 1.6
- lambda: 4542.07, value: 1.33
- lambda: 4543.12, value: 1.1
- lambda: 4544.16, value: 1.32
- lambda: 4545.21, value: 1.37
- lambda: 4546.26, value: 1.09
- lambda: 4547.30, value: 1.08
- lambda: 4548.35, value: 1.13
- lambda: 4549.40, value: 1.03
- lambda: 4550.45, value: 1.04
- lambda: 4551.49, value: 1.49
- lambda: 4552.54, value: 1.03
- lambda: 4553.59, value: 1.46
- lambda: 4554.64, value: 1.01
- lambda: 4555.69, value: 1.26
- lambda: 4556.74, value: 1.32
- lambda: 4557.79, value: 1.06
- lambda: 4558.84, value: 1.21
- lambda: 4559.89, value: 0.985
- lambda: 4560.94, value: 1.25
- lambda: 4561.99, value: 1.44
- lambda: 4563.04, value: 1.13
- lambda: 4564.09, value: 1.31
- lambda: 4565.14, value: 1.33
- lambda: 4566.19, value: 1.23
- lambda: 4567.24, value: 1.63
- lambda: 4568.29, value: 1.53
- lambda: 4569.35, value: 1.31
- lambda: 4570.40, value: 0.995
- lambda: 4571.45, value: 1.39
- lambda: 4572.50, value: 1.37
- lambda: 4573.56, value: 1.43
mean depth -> -0.050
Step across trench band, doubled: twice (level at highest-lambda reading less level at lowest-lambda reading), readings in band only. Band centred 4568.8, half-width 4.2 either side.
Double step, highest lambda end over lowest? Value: 0.1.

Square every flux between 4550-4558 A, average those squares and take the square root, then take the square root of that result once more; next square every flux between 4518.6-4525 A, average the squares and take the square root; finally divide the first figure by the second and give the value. 0.914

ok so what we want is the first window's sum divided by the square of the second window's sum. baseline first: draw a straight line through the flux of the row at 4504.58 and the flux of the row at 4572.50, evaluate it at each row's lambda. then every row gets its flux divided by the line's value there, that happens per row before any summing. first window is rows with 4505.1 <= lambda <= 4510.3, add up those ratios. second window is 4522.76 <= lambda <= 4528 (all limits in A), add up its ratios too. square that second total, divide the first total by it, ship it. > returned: 0.258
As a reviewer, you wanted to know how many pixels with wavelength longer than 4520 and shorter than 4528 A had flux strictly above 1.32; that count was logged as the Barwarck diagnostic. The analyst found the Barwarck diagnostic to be 0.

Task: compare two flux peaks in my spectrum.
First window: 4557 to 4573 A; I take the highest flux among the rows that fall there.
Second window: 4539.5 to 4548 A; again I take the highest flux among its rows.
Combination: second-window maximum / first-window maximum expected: 0.98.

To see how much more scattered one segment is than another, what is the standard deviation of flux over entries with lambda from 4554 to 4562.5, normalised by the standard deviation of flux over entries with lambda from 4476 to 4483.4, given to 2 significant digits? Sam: 1.4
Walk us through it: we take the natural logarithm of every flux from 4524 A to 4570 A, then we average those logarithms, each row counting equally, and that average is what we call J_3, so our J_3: 0.184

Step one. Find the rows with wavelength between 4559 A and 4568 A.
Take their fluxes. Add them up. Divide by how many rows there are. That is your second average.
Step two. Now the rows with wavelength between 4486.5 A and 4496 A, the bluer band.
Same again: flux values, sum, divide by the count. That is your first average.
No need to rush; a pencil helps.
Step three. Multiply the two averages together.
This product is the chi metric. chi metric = 1.53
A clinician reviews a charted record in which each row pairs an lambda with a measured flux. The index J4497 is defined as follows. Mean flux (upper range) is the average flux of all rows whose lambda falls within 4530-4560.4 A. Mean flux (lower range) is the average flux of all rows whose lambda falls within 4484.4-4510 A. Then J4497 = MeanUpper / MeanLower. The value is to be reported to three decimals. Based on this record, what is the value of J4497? 0.970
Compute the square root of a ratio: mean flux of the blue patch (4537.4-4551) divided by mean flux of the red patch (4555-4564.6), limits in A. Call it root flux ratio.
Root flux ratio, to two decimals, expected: 0.99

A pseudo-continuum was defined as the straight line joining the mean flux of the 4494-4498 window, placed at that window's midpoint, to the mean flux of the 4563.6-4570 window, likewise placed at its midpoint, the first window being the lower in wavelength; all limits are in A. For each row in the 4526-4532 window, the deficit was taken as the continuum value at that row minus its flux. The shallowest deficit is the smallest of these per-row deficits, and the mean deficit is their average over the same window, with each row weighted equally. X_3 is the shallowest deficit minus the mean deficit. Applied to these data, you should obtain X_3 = -0.127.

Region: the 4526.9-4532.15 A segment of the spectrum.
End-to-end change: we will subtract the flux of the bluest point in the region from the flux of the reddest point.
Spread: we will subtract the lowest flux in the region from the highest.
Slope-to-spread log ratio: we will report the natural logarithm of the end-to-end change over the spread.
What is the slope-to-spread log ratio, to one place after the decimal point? -1.7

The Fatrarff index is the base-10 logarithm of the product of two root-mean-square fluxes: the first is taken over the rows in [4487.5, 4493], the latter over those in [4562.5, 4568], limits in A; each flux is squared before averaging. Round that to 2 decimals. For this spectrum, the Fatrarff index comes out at 0.21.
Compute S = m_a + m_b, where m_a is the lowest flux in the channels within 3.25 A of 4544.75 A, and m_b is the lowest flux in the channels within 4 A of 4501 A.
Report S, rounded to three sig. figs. 1.98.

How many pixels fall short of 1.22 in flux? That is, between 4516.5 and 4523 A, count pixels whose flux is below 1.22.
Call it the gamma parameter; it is 1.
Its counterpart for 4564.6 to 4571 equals 1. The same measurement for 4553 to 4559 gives 3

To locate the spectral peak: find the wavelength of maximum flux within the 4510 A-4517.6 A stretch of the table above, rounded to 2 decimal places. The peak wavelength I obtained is 4517.04 A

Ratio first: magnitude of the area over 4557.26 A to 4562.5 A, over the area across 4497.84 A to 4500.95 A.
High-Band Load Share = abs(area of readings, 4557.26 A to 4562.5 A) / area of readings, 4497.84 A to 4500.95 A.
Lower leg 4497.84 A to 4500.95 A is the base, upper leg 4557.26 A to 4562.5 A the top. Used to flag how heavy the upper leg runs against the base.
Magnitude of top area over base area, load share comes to 1.7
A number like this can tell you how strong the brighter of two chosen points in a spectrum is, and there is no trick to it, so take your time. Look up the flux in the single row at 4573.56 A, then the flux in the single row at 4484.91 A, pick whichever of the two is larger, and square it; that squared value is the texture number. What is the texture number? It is 2.9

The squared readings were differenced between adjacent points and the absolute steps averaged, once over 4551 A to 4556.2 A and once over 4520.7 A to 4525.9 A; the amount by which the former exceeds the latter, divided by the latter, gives 3.4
